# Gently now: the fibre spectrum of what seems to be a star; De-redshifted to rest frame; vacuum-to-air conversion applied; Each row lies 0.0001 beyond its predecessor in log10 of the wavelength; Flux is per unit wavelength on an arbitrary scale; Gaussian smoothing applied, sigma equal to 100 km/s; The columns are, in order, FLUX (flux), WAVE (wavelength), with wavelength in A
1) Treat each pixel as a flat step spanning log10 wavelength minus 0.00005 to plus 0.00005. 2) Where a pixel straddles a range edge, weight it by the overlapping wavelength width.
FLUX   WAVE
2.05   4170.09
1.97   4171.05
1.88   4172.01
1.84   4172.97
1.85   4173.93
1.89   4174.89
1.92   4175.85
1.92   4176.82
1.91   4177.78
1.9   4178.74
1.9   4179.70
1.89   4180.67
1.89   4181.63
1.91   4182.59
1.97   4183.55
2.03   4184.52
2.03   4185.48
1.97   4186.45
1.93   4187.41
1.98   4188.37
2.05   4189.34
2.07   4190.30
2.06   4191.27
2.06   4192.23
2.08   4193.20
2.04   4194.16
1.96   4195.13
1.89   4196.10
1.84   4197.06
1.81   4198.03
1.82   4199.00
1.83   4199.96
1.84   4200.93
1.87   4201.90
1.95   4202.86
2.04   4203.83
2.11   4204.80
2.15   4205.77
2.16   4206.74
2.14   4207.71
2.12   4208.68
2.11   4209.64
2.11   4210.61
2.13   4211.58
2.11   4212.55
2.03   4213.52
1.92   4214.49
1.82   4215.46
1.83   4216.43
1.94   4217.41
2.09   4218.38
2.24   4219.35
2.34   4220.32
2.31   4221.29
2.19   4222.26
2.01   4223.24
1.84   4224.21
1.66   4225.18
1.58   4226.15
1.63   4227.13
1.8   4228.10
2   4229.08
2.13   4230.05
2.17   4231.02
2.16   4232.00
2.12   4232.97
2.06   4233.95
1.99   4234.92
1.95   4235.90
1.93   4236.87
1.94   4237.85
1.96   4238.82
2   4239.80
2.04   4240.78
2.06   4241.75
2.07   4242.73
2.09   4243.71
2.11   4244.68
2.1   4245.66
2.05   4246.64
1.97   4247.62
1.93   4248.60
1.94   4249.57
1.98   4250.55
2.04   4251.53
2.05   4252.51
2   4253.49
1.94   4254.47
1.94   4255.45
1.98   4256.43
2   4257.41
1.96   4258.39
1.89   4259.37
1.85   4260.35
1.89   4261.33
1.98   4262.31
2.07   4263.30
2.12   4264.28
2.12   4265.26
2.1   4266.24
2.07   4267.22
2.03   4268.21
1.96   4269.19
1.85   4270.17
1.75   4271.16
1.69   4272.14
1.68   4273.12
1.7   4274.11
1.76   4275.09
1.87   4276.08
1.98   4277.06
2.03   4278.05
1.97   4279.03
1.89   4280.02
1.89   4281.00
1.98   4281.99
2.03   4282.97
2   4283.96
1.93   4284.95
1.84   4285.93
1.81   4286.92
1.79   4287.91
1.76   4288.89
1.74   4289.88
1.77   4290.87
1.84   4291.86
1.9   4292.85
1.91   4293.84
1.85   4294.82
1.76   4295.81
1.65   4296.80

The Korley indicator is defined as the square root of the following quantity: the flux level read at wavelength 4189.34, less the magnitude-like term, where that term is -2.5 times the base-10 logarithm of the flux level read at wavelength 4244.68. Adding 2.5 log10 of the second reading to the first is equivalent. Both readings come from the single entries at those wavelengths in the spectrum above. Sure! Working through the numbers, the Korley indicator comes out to 1.69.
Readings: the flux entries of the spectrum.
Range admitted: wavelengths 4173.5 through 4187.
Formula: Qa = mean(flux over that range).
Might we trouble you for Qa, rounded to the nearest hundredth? 1.93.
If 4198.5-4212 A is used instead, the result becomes 2.03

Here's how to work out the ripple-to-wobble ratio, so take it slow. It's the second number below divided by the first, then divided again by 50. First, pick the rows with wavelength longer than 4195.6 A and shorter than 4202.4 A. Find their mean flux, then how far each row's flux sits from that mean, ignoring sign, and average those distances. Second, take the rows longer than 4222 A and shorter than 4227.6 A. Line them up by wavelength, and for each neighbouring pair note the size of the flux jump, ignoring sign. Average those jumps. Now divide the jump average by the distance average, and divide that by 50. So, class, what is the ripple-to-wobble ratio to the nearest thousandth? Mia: 0.124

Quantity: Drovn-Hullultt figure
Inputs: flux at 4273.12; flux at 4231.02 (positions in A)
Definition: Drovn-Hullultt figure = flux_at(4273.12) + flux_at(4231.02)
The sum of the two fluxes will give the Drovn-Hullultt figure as 3.85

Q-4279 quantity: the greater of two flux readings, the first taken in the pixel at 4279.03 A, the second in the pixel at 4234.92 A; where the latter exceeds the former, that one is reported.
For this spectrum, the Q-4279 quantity 1.99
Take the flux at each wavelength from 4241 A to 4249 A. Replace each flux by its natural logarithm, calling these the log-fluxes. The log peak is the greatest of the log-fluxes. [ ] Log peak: 0.747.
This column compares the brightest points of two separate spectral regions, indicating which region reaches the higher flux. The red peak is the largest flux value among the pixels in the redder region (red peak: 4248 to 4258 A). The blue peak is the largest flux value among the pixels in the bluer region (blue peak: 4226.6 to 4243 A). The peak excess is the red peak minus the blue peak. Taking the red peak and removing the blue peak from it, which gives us -0.12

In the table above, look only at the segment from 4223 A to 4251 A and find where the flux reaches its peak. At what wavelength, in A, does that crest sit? 4231.02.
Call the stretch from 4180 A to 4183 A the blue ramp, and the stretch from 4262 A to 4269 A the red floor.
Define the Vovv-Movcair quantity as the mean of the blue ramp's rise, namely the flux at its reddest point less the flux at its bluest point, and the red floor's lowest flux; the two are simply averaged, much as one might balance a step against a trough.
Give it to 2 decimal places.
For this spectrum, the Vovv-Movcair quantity 1.00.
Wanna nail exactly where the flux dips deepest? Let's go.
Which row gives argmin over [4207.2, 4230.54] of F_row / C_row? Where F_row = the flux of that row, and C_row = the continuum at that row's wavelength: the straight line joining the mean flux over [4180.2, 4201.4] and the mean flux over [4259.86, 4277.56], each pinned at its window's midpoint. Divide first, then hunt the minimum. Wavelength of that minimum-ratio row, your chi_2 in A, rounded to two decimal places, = 4226.15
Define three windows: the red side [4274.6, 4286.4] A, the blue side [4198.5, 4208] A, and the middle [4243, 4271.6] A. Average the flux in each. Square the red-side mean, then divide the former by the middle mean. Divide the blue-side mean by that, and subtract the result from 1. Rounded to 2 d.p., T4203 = -0.06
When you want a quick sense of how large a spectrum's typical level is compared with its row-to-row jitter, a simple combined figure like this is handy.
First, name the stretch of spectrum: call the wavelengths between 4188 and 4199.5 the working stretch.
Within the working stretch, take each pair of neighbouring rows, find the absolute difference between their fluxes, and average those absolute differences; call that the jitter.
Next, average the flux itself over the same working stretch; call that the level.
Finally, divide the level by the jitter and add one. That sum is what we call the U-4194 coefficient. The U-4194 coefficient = 55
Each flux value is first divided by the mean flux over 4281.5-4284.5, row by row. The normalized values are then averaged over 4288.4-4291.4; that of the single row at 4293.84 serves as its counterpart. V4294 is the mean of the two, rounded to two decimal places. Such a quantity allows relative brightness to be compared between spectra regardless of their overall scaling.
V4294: 0.92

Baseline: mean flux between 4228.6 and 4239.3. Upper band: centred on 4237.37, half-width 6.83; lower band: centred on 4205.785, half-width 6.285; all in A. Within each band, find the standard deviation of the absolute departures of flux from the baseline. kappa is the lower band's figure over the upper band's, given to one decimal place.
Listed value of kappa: 1.4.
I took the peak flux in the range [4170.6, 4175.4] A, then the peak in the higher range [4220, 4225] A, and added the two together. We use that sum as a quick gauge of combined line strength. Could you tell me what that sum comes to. 4.31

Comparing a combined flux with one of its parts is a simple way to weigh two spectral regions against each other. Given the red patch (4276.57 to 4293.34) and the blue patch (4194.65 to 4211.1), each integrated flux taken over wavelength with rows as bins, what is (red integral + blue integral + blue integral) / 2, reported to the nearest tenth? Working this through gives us 48.5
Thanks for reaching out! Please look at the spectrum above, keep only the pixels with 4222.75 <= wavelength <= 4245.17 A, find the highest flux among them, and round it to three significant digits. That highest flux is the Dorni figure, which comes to 2.17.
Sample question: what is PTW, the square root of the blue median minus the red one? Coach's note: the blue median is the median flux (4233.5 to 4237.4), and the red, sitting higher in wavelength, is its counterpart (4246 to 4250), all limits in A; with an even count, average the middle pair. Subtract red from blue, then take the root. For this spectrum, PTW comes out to 0.12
